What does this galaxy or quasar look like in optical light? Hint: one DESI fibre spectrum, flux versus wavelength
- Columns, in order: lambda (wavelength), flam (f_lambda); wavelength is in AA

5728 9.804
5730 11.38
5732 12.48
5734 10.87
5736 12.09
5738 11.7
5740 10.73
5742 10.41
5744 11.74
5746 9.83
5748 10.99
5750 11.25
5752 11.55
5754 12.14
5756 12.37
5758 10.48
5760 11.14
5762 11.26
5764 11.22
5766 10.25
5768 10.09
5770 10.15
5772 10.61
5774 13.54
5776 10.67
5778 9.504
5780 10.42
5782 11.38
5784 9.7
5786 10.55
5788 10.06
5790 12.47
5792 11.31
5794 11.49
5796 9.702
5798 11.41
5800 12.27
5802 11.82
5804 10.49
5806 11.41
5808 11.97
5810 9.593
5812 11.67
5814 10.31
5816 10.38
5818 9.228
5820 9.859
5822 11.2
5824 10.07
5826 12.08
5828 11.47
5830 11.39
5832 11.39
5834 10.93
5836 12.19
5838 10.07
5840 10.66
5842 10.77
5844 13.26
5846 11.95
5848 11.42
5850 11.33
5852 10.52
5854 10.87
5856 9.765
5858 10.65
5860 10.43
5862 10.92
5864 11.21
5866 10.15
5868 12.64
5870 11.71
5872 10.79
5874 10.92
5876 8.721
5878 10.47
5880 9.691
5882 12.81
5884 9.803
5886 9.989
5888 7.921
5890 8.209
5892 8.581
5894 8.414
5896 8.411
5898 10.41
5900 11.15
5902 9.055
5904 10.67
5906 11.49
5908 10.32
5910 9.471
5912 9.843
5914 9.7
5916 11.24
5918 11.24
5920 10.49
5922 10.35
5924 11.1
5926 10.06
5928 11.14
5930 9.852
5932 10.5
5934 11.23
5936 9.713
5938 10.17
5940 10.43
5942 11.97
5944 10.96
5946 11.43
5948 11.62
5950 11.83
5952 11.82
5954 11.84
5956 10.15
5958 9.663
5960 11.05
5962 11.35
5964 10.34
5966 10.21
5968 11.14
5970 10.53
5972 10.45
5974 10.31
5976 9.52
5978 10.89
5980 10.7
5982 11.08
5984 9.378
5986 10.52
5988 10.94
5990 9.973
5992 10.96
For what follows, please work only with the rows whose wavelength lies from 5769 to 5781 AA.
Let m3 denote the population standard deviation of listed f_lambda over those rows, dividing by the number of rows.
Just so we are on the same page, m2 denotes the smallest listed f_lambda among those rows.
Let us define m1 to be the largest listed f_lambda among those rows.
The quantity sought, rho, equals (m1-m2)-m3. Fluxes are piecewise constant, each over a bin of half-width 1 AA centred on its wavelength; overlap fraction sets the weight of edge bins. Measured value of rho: 2.8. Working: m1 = 13.54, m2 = 9.504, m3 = 1.28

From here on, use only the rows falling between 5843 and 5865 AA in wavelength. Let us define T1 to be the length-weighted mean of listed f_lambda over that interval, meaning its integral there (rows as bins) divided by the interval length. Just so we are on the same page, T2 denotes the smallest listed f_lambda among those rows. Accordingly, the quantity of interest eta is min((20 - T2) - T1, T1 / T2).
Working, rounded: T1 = 11.1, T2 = 9.765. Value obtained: -0.9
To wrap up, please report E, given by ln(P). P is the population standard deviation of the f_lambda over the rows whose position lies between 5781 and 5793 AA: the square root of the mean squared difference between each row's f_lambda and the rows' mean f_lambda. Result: -0.08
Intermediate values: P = 0.92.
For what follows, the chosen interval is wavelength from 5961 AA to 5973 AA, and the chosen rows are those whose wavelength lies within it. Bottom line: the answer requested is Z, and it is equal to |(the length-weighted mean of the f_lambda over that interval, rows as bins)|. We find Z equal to 10.67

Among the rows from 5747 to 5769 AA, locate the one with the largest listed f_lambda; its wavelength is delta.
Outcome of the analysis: 5756 AA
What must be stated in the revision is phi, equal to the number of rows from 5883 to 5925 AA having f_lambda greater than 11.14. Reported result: 4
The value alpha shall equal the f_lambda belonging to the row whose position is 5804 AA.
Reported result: 10.49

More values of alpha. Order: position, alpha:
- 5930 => 9.852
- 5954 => 11.84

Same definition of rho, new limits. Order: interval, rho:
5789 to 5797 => 1.8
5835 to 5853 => 2.3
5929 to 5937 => 0.9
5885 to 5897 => 1.4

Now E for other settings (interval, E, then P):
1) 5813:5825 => -0.52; 0.59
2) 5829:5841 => -0.41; 0.66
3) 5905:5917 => -0.26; 0.77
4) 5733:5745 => -0.49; 0.61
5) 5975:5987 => -0.42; 0.66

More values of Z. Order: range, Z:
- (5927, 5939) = 10.43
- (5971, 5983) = 10.49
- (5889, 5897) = 8.40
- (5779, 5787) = 10.51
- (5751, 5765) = 11.45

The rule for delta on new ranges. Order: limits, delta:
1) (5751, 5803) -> 5774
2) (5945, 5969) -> 5954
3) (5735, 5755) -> 5754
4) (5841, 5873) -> 5844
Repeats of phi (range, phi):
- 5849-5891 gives 5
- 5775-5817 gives 10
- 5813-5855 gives 10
